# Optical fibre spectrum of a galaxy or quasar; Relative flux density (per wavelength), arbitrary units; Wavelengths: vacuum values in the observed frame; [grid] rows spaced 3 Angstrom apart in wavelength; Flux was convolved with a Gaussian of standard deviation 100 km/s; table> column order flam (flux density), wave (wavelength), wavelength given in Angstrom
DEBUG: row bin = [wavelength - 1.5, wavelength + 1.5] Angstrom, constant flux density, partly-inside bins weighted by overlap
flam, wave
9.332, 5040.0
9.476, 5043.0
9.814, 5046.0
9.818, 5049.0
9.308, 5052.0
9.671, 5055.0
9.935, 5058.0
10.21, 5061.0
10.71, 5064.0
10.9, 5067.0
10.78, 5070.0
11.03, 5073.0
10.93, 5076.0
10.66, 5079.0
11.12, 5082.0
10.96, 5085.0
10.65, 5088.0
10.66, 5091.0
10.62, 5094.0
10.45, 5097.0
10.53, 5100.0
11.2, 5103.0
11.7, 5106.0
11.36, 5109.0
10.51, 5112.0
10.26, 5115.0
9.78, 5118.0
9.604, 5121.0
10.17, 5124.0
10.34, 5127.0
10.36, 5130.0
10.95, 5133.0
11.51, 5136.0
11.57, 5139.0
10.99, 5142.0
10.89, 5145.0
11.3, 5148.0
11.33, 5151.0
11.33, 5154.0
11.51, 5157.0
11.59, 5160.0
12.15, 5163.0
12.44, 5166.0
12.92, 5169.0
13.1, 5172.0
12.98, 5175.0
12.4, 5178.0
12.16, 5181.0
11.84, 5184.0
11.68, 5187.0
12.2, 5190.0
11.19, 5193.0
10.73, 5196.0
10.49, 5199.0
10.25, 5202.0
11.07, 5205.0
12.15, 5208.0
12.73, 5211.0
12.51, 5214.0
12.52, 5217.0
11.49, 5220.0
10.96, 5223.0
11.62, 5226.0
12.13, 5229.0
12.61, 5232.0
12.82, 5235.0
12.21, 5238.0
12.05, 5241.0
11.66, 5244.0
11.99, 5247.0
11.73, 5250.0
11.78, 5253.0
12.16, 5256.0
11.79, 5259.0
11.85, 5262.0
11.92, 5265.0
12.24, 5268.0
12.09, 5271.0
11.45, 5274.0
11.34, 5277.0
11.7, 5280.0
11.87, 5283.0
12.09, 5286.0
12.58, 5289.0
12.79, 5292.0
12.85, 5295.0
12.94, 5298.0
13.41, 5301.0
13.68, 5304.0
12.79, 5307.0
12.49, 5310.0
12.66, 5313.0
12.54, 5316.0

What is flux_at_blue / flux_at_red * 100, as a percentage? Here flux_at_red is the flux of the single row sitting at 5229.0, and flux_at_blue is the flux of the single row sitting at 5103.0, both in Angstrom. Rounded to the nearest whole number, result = 92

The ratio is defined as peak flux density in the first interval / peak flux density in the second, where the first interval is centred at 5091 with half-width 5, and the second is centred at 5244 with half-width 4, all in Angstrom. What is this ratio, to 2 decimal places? 0.88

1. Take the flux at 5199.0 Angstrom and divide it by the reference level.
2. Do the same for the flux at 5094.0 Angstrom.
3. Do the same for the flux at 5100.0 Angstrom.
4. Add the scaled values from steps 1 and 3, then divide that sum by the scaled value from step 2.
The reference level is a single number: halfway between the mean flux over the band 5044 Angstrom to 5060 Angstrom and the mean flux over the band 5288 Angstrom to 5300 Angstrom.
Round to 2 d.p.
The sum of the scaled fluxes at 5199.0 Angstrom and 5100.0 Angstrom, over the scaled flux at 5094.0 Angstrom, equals 1.98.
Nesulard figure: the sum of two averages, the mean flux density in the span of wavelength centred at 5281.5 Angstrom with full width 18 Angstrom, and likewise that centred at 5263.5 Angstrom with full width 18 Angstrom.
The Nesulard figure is 23.8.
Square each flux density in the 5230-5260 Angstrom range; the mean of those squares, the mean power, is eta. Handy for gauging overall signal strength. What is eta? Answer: 146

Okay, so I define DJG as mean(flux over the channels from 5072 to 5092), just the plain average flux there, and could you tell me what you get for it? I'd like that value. 10.9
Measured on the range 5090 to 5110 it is 10.9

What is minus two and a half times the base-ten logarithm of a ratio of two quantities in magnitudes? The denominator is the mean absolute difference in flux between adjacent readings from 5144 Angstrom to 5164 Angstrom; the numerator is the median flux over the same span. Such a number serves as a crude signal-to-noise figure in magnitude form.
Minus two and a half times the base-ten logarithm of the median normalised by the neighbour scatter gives -4.3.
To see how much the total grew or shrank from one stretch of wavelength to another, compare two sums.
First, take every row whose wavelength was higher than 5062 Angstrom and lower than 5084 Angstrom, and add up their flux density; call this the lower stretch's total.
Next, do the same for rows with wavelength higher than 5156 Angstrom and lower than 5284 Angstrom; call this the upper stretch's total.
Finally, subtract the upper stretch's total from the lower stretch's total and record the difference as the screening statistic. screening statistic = -436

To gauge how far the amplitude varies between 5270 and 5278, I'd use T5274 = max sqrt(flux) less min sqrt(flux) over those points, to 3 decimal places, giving 0.110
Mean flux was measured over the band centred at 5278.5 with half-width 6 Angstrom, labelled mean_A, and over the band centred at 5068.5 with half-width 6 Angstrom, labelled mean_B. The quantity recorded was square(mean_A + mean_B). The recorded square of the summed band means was 504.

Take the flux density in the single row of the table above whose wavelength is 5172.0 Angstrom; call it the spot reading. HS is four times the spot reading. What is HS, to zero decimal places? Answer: 52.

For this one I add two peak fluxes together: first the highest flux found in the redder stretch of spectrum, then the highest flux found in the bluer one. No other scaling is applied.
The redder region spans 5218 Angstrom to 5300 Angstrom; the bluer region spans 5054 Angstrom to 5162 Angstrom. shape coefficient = 24.6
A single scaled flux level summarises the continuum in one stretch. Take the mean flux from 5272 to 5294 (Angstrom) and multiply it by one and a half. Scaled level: 18.0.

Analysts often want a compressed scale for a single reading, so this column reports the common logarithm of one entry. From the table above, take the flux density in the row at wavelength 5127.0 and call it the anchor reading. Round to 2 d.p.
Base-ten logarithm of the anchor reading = 1.01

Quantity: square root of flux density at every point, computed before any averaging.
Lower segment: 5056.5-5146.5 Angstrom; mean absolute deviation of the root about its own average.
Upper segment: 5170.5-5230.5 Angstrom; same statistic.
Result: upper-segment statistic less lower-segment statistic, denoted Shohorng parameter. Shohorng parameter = 0.039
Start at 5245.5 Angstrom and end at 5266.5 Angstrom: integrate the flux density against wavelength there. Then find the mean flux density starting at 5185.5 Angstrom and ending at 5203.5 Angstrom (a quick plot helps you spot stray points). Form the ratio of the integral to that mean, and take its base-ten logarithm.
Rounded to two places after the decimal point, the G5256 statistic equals 1.35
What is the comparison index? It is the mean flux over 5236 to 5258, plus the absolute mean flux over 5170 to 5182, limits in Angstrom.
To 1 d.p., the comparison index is 24.6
